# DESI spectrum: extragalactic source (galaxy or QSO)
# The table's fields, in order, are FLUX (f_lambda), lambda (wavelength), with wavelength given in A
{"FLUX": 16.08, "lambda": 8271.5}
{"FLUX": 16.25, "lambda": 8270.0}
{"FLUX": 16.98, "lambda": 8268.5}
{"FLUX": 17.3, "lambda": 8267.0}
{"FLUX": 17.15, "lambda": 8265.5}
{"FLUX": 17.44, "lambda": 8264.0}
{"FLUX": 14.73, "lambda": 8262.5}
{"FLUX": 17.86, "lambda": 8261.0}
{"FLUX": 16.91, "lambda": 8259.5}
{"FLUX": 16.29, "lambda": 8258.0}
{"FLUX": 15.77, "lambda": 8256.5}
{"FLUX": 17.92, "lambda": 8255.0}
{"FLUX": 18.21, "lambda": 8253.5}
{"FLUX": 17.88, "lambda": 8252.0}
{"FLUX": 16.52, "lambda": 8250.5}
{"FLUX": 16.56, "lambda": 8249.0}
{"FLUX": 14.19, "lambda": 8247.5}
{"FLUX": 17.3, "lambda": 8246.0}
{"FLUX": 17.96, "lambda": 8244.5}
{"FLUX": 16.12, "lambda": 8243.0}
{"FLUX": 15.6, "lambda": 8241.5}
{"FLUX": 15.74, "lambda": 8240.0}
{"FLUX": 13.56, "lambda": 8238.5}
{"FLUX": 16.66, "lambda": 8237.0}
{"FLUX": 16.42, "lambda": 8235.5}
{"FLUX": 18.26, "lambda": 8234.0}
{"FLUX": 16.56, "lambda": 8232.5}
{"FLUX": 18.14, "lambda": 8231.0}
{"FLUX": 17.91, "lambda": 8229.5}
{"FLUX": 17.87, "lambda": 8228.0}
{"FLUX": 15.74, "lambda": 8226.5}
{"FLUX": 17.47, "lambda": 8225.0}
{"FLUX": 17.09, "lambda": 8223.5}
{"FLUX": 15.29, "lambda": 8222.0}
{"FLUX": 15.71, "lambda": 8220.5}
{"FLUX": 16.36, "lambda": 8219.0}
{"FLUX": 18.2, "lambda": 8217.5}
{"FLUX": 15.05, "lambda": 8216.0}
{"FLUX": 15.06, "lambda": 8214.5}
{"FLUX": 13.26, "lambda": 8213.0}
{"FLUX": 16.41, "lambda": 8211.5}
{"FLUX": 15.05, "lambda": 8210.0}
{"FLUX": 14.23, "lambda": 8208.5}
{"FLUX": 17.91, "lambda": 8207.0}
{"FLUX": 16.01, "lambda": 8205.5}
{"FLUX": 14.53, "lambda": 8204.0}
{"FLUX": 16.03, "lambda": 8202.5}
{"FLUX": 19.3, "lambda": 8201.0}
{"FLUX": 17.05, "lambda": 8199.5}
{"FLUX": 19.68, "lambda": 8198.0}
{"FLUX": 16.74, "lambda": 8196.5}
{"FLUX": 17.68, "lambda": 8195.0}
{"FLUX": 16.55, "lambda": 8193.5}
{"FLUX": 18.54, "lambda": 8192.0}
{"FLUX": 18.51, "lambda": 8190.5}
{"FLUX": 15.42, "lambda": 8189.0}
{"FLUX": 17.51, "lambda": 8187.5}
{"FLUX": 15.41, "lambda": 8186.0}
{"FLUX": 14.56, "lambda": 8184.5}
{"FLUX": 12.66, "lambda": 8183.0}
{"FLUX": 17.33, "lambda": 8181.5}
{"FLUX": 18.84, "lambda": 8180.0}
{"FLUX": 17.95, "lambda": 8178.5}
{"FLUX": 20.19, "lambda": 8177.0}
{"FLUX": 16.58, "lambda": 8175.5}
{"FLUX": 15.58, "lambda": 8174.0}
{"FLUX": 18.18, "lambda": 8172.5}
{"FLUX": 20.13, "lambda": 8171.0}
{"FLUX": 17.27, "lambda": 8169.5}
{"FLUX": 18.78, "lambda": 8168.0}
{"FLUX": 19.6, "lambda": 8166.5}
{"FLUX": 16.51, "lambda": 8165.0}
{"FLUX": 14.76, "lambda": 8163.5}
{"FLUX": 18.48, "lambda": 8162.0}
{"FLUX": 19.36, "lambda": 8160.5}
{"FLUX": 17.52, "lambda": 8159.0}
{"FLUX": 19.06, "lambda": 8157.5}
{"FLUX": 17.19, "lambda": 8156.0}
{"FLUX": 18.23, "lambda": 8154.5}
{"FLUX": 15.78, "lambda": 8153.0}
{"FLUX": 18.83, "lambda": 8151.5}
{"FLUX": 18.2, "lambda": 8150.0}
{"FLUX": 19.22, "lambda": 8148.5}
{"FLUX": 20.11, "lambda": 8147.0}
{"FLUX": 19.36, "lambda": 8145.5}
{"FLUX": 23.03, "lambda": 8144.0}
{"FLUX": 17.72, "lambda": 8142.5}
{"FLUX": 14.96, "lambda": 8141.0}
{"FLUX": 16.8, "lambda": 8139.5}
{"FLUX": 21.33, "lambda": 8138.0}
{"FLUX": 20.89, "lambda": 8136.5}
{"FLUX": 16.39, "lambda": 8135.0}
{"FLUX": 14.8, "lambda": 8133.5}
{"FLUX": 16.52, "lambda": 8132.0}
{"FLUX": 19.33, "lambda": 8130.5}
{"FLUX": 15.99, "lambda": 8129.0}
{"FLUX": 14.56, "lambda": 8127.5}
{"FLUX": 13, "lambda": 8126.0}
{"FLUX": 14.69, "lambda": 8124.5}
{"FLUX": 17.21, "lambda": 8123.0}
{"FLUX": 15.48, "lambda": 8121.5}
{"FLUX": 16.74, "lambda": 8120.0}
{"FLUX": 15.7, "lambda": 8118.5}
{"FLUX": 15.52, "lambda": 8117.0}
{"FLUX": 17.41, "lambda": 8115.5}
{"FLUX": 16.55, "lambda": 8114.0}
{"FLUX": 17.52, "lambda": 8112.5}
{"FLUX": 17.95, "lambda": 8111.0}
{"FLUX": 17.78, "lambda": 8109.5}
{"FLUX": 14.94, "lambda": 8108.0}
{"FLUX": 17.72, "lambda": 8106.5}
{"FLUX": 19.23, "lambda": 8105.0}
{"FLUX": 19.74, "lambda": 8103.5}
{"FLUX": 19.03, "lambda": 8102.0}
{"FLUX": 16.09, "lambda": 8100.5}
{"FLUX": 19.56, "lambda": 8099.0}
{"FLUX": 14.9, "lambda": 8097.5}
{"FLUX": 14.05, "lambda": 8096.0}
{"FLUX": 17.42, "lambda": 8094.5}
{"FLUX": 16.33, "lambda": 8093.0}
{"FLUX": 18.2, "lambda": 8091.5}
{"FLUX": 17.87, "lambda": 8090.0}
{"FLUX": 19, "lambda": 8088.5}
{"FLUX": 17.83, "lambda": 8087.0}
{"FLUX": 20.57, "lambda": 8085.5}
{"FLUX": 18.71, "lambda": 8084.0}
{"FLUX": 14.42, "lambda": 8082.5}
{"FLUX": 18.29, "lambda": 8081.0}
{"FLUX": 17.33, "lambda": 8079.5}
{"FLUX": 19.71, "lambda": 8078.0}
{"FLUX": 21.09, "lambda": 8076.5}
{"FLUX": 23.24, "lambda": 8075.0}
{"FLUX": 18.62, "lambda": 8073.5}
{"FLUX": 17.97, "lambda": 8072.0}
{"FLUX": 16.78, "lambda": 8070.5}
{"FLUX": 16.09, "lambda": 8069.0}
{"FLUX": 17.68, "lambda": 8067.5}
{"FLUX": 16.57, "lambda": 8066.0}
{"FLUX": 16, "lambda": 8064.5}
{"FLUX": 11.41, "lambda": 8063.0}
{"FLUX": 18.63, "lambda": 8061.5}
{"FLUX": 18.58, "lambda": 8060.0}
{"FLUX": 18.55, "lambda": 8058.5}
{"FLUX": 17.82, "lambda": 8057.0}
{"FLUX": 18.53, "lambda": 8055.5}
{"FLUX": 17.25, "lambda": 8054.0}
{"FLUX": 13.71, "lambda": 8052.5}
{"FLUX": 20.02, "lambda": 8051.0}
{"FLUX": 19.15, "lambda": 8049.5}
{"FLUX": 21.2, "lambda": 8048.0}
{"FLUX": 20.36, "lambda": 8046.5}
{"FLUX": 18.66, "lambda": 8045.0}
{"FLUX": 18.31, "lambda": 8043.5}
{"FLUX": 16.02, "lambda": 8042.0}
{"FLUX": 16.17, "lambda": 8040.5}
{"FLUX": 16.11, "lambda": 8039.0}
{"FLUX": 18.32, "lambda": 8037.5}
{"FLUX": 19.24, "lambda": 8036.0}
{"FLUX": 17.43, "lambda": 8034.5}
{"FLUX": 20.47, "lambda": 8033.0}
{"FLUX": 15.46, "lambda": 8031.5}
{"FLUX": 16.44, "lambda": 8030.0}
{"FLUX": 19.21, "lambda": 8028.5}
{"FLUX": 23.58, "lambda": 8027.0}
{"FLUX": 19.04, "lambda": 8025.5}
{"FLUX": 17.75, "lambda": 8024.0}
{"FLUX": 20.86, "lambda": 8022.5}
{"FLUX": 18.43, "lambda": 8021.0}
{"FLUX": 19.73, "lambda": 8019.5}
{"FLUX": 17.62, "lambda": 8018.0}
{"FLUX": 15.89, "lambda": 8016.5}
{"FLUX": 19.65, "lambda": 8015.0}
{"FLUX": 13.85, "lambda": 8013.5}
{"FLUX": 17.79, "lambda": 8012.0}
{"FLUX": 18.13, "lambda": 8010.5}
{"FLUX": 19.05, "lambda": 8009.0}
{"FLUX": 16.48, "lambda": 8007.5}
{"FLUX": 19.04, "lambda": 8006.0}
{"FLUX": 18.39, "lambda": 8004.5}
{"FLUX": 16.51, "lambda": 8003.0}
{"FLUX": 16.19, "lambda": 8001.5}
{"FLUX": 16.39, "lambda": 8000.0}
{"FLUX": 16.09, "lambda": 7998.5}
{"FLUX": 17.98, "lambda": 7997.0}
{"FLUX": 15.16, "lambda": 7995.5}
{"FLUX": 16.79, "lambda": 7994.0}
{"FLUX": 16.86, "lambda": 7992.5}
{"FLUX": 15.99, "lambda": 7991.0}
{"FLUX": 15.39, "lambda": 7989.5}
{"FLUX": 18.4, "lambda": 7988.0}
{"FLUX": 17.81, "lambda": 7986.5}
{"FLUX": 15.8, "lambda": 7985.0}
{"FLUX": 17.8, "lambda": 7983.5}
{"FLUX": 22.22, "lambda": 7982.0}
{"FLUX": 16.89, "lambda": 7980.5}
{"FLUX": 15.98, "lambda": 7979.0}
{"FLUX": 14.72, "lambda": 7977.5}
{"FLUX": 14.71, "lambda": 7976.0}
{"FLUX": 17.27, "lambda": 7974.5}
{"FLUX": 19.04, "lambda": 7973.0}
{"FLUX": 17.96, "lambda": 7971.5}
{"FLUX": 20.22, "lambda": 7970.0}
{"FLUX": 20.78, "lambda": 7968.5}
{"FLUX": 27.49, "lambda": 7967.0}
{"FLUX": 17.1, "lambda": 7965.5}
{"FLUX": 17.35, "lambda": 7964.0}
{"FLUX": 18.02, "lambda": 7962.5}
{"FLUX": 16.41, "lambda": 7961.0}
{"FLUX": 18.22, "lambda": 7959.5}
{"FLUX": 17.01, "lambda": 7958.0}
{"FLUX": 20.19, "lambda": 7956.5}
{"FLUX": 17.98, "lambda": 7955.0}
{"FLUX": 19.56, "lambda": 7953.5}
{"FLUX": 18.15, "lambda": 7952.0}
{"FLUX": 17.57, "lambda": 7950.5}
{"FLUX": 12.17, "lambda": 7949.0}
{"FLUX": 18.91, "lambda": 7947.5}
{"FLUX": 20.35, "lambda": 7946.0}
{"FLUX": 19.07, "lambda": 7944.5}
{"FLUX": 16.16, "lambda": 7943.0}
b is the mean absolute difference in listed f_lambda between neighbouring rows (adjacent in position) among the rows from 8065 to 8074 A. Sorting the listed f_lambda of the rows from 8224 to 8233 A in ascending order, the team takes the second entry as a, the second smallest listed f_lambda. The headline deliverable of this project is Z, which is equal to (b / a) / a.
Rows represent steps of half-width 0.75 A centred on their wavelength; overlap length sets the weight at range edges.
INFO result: 0.004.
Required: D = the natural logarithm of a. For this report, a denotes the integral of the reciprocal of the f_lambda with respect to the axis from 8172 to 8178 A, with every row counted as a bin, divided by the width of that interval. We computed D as -2.86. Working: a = 0.0573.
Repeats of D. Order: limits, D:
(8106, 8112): -2.83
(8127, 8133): -2.80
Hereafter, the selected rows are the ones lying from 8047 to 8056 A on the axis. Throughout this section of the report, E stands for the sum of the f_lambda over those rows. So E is 110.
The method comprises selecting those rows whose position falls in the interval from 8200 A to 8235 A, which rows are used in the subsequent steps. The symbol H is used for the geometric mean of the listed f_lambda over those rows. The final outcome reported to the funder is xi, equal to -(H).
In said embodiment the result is -16.3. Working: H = 16.3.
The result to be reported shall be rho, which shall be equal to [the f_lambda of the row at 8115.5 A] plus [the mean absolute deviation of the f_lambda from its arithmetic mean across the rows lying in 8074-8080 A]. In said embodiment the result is 19.2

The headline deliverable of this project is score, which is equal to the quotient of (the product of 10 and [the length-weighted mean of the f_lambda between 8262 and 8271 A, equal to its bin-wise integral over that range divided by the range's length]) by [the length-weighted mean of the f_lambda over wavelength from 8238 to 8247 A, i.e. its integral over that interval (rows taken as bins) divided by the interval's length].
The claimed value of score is 10.4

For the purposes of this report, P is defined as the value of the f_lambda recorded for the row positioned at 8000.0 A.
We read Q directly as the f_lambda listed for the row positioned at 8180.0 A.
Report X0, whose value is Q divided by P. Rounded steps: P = 16.39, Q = 18.84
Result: 1.15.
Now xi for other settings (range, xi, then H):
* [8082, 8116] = -17.4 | 17.4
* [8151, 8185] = -17.4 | 17.4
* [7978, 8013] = -17.2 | 17.2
